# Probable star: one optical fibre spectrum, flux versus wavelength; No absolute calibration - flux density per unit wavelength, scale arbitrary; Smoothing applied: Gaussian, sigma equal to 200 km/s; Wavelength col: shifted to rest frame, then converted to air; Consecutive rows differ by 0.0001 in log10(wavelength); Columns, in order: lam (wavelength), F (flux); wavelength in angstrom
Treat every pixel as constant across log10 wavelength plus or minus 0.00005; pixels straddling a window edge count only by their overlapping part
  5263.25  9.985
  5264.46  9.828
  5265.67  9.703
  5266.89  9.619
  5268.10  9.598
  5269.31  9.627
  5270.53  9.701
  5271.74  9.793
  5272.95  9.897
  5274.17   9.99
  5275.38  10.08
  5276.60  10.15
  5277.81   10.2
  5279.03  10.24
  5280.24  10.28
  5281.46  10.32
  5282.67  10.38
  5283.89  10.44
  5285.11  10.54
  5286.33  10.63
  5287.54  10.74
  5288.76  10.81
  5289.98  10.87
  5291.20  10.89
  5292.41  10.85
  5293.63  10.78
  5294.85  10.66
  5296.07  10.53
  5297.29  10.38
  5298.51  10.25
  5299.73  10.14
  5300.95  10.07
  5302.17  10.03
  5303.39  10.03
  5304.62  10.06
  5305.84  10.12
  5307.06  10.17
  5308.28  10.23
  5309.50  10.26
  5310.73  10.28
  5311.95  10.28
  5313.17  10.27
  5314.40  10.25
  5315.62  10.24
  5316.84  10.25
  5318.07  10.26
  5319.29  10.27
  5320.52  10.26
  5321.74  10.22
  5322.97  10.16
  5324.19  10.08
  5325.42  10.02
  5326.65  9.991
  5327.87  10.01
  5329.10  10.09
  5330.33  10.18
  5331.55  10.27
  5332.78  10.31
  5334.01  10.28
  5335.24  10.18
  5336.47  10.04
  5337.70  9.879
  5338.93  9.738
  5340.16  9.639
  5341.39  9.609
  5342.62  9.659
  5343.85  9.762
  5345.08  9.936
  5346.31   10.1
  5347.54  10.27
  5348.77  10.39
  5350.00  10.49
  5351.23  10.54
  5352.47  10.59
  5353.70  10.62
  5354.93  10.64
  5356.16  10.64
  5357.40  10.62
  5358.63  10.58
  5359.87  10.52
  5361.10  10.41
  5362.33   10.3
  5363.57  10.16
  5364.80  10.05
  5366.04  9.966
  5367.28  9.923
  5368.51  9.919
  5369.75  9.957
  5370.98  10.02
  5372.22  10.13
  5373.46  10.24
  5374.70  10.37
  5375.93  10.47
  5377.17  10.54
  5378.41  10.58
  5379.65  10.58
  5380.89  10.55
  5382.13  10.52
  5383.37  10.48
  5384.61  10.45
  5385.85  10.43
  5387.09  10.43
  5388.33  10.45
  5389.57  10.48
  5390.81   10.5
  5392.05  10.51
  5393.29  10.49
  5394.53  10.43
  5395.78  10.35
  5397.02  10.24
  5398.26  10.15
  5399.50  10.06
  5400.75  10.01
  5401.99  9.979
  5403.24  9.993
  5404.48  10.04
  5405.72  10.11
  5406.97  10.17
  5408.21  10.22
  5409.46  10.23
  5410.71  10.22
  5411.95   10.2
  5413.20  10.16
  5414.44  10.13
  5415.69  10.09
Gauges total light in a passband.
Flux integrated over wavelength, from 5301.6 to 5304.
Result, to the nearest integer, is 24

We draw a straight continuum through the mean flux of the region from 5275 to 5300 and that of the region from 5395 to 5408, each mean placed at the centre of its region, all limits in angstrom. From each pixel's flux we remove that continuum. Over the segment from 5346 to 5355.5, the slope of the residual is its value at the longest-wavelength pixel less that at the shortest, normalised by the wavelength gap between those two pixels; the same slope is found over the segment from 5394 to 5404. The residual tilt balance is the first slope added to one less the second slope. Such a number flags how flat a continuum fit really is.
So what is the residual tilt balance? 1.11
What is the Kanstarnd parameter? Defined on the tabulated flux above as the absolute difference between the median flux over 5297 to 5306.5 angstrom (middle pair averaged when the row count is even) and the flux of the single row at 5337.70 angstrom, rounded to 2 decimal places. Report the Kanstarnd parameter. 0.22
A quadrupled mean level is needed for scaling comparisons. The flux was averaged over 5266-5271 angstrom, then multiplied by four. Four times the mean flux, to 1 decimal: 38.5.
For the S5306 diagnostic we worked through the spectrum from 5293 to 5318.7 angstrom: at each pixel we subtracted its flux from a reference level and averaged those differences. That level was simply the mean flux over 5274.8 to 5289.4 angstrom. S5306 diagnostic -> 0.14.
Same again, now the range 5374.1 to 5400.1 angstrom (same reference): -0.03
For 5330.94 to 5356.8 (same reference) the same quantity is 0.23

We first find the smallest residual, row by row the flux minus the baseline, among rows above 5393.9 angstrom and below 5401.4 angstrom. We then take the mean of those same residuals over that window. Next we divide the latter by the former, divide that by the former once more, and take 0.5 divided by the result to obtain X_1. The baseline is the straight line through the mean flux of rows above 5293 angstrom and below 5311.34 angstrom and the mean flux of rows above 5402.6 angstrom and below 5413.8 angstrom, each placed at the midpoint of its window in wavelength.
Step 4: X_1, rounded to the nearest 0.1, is 0.2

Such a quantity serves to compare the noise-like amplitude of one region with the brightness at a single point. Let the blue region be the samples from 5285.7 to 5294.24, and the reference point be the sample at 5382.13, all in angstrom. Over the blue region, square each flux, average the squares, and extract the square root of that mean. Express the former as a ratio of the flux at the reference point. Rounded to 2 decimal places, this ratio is 1.03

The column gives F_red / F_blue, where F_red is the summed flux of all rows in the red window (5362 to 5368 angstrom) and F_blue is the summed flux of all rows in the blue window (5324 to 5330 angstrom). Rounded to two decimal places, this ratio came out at 1.00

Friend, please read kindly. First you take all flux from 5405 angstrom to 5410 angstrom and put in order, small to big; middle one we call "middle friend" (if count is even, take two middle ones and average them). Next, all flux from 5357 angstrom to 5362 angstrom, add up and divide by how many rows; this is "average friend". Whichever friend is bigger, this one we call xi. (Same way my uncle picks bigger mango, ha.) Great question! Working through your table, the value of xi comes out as 10.5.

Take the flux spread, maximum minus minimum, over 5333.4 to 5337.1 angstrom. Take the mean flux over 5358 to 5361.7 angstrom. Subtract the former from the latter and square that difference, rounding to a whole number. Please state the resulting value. 105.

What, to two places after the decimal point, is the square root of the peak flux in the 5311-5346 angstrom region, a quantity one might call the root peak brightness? 3.21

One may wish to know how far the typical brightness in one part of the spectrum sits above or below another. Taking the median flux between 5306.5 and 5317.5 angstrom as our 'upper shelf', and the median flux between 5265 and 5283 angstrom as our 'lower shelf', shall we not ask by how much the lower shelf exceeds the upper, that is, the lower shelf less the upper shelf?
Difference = -0.3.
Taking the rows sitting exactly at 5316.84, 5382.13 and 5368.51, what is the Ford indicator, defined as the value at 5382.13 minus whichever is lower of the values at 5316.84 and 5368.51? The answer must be 0.6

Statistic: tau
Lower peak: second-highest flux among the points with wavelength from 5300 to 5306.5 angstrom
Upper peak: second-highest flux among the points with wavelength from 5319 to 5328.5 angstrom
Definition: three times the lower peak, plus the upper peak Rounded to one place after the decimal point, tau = 40.5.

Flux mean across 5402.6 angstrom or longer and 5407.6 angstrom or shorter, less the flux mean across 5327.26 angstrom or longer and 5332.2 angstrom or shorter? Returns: -0.06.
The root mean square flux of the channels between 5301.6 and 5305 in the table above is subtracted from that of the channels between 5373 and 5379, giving 0.4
